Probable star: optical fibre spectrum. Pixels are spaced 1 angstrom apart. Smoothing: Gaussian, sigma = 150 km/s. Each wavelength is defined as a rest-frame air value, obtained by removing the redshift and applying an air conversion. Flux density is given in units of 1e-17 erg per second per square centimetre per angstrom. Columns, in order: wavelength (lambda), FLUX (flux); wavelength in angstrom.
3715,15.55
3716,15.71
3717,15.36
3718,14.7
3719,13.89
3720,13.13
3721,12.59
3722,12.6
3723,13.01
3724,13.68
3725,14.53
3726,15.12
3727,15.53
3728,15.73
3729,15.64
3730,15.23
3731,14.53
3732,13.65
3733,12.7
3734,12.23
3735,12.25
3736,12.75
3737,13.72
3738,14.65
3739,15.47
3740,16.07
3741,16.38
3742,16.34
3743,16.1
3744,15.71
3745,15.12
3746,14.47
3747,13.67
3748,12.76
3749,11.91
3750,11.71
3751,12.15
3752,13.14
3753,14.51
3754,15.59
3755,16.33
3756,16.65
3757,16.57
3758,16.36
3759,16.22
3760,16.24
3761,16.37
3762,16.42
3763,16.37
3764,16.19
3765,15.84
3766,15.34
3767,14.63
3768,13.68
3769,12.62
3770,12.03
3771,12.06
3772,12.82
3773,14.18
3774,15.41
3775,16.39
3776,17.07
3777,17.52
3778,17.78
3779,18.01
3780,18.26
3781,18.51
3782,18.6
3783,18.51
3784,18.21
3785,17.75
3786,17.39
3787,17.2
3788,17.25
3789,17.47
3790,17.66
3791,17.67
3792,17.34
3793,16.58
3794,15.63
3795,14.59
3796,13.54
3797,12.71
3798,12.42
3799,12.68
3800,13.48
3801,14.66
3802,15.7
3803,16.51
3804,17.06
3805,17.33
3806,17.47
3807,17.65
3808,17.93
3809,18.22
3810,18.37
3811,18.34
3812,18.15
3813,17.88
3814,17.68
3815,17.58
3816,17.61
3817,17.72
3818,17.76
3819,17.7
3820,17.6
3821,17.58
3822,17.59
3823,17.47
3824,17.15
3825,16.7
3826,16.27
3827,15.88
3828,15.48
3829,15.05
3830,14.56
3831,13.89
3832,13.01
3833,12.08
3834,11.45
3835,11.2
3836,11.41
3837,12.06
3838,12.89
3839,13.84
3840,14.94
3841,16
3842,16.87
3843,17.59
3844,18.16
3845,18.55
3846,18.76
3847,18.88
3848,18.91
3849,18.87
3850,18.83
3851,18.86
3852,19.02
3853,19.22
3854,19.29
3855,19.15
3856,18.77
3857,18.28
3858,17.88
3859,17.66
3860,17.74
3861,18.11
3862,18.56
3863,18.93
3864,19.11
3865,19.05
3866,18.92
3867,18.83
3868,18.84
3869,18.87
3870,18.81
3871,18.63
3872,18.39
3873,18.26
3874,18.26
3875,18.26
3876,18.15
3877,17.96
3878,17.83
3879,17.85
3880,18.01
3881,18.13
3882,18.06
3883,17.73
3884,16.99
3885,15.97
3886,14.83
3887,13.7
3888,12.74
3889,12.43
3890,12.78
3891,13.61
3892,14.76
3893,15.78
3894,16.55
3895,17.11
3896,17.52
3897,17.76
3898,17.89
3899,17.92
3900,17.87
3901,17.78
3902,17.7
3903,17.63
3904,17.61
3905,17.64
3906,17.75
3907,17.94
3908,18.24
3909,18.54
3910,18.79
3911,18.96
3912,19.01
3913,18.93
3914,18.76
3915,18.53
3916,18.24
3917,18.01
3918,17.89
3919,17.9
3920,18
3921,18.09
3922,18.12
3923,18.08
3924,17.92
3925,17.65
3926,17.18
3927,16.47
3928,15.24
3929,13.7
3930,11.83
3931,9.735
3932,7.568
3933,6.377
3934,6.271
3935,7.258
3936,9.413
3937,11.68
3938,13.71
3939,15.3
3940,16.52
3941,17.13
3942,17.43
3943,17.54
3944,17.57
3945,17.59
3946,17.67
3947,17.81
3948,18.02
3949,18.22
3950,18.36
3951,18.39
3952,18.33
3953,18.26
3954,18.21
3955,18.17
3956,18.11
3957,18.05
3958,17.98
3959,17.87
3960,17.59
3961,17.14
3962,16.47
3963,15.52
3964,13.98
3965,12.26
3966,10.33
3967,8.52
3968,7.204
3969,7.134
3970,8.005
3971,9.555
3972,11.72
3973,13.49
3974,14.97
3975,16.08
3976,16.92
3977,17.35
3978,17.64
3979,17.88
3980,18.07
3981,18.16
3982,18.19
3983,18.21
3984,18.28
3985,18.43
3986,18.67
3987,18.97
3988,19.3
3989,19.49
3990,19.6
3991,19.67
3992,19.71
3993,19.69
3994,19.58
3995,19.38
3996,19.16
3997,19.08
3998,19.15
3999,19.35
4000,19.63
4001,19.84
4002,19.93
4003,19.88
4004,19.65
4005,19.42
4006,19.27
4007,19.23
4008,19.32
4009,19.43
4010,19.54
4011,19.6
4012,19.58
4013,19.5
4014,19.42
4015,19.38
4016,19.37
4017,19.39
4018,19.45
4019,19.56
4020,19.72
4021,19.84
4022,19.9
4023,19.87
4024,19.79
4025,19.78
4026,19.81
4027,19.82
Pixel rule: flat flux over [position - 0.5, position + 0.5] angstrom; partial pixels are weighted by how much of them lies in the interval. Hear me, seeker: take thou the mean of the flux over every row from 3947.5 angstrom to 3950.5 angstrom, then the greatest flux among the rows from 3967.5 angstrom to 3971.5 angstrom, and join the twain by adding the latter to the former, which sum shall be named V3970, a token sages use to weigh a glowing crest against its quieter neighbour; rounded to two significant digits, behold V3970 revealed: 28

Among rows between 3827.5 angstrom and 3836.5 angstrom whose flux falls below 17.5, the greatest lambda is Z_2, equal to 3836 angstrom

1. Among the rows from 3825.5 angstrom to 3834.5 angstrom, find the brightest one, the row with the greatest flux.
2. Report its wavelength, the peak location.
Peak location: 3826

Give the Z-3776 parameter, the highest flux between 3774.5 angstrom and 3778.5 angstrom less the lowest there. 1.4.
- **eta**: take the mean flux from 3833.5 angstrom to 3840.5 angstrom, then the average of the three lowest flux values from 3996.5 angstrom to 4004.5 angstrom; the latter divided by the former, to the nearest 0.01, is 1.53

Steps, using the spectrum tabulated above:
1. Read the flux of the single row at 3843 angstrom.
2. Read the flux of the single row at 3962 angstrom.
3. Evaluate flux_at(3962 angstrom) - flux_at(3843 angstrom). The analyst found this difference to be -1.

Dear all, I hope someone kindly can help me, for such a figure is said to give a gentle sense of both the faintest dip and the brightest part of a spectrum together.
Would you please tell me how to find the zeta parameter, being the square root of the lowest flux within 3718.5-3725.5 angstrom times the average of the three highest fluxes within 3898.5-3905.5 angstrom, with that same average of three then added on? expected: 32.9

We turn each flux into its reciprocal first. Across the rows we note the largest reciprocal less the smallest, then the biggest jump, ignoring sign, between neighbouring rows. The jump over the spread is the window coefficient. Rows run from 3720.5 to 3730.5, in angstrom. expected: 0.27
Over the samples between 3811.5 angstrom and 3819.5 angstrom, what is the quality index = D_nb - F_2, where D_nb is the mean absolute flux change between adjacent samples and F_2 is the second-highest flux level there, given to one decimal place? -17.8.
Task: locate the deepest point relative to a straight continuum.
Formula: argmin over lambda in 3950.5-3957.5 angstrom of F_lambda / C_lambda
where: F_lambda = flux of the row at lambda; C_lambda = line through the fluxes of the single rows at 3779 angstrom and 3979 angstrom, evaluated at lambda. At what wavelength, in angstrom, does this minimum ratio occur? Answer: 3957 angstrom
